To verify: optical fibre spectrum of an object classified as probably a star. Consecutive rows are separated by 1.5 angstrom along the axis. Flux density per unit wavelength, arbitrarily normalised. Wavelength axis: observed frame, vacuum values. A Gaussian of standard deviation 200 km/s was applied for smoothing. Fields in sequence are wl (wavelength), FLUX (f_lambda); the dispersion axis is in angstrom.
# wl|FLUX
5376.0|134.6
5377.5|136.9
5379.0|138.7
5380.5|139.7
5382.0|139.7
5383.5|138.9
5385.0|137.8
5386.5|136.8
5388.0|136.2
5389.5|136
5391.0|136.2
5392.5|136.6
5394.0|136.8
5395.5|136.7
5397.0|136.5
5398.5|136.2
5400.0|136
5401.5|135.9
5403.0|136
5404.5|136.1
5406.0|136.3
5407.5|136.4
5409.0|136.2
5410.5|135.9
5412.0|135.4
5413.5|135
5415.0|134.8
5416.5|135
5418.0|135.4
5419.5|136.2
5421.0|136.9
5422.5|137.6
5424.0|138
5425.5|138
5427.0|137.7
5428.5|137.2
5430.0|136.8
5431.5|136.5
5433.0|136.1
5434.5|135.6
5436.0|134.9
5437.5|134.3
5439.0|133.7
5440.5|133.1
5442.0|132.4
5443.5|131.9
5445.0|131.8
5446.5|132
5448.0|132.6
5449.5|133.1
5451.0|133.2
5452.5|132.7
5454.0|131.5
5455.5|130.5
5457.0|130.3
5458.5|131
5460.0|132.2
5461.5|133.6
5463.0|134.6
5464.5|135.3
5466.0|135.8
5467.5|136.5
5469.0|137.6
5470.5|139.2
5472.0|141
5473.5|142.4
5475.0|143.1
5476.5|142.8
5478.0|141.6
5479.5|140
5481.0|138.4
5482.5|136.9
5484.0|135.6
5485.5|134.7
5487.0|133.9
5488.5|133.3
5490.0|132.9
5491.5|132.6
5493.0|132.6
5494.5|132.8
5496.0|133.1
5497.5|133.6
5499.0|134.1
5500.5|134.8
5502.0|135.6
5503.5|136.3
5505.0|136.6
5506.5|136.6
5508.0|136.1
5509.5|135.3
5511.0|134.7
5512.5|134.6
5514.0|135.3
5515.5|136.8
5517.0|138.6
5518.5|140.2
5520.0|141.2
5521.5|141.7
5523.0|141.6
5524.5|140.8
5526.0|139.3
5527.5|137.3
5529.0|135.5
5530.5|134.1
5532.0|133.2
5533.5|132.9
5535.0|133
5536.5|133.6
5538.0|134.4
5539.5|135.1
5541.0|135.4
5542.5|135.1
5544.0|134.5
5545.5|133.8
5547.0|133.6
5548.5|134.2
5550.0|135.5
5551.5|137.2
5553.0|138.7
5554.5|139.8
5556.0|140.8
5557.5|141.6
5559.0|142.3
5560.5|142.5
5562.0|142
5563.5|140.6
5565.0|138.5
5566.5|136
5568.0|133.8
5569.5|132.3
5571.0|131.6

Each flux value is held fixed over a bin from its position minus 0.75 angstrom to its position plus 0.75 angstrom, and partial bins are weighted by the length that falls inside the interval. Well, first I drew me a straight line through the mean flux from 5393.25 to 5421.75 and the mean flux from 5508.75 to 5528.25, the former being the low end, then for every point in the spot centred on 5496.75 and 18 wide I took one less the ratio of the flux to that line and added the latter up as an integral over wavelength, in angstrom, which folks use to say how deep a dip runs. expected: 0.5 angstrom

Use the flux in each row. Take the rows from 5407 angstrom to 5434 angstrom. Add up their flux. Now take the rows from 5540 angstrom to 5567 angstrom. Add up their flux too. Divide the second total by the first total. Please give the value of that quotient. 1.011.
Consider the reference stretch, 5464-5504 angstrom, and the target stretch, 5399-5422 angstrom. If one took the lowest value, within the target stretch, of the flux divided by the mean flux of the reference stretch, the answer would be 0.987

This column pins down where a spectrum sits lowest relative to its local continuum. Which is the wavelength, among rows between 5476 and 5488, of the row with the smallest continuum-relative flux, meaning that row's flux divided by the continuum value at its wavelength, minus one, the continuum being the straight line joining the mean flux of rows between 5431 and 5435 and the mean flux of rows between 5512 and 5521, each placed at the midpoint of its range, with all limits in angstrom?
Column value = 5487.0 angstrom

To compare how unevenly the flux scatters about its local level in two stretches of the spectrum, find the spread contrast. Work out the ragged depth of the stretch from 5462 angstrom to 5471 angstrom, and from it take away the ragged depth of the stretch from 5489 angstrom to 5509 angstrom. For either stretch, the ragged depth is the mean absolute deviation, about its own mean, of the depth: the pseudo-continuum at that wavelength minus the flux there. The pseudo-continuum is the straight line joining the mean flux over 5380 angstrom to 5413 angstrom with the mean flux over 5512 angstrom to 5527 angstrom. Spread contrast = -0.1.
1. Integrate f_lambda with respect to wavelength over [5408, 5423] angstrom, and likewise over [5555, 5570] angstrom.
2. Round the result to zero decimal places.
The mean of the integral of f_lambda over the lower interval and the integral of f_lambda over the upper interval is 2062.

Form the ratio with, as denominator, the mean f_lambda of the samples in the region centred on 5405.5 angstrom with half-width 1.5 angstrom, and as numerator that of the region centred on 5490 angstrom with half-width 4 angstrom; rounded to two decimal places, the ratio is 0.98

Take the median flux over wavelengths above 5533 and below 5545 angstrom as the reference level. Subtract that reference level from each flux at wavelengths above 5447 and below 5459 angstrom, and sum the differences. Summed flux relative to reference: -21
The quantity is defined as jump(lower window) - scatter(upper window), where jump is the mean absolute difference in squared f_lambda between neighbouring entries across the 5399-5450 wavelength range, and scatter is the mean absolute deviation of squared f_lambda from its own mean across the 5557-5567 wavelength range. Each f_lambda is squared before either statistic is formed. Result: -412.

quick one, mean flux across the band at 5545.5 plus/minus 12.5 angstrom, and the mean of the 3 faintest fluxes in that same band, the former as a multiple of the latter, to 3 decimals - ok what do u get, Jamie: 1.020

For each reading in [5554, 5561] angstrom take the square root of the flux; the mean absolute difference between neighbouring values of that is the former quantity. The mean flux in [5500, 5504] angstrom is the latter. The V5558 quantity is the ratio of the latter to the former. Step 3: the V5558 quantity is 4772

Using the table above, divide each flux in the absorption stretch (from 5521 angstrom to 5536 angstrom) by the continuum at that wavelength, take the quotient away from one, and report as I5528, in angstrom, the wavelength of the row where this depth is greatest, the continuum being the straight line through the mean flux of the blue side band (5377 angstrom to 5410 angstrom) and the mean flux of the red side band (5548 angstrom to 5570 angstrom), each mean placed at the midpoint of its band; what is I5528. 5533.5 angstrom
